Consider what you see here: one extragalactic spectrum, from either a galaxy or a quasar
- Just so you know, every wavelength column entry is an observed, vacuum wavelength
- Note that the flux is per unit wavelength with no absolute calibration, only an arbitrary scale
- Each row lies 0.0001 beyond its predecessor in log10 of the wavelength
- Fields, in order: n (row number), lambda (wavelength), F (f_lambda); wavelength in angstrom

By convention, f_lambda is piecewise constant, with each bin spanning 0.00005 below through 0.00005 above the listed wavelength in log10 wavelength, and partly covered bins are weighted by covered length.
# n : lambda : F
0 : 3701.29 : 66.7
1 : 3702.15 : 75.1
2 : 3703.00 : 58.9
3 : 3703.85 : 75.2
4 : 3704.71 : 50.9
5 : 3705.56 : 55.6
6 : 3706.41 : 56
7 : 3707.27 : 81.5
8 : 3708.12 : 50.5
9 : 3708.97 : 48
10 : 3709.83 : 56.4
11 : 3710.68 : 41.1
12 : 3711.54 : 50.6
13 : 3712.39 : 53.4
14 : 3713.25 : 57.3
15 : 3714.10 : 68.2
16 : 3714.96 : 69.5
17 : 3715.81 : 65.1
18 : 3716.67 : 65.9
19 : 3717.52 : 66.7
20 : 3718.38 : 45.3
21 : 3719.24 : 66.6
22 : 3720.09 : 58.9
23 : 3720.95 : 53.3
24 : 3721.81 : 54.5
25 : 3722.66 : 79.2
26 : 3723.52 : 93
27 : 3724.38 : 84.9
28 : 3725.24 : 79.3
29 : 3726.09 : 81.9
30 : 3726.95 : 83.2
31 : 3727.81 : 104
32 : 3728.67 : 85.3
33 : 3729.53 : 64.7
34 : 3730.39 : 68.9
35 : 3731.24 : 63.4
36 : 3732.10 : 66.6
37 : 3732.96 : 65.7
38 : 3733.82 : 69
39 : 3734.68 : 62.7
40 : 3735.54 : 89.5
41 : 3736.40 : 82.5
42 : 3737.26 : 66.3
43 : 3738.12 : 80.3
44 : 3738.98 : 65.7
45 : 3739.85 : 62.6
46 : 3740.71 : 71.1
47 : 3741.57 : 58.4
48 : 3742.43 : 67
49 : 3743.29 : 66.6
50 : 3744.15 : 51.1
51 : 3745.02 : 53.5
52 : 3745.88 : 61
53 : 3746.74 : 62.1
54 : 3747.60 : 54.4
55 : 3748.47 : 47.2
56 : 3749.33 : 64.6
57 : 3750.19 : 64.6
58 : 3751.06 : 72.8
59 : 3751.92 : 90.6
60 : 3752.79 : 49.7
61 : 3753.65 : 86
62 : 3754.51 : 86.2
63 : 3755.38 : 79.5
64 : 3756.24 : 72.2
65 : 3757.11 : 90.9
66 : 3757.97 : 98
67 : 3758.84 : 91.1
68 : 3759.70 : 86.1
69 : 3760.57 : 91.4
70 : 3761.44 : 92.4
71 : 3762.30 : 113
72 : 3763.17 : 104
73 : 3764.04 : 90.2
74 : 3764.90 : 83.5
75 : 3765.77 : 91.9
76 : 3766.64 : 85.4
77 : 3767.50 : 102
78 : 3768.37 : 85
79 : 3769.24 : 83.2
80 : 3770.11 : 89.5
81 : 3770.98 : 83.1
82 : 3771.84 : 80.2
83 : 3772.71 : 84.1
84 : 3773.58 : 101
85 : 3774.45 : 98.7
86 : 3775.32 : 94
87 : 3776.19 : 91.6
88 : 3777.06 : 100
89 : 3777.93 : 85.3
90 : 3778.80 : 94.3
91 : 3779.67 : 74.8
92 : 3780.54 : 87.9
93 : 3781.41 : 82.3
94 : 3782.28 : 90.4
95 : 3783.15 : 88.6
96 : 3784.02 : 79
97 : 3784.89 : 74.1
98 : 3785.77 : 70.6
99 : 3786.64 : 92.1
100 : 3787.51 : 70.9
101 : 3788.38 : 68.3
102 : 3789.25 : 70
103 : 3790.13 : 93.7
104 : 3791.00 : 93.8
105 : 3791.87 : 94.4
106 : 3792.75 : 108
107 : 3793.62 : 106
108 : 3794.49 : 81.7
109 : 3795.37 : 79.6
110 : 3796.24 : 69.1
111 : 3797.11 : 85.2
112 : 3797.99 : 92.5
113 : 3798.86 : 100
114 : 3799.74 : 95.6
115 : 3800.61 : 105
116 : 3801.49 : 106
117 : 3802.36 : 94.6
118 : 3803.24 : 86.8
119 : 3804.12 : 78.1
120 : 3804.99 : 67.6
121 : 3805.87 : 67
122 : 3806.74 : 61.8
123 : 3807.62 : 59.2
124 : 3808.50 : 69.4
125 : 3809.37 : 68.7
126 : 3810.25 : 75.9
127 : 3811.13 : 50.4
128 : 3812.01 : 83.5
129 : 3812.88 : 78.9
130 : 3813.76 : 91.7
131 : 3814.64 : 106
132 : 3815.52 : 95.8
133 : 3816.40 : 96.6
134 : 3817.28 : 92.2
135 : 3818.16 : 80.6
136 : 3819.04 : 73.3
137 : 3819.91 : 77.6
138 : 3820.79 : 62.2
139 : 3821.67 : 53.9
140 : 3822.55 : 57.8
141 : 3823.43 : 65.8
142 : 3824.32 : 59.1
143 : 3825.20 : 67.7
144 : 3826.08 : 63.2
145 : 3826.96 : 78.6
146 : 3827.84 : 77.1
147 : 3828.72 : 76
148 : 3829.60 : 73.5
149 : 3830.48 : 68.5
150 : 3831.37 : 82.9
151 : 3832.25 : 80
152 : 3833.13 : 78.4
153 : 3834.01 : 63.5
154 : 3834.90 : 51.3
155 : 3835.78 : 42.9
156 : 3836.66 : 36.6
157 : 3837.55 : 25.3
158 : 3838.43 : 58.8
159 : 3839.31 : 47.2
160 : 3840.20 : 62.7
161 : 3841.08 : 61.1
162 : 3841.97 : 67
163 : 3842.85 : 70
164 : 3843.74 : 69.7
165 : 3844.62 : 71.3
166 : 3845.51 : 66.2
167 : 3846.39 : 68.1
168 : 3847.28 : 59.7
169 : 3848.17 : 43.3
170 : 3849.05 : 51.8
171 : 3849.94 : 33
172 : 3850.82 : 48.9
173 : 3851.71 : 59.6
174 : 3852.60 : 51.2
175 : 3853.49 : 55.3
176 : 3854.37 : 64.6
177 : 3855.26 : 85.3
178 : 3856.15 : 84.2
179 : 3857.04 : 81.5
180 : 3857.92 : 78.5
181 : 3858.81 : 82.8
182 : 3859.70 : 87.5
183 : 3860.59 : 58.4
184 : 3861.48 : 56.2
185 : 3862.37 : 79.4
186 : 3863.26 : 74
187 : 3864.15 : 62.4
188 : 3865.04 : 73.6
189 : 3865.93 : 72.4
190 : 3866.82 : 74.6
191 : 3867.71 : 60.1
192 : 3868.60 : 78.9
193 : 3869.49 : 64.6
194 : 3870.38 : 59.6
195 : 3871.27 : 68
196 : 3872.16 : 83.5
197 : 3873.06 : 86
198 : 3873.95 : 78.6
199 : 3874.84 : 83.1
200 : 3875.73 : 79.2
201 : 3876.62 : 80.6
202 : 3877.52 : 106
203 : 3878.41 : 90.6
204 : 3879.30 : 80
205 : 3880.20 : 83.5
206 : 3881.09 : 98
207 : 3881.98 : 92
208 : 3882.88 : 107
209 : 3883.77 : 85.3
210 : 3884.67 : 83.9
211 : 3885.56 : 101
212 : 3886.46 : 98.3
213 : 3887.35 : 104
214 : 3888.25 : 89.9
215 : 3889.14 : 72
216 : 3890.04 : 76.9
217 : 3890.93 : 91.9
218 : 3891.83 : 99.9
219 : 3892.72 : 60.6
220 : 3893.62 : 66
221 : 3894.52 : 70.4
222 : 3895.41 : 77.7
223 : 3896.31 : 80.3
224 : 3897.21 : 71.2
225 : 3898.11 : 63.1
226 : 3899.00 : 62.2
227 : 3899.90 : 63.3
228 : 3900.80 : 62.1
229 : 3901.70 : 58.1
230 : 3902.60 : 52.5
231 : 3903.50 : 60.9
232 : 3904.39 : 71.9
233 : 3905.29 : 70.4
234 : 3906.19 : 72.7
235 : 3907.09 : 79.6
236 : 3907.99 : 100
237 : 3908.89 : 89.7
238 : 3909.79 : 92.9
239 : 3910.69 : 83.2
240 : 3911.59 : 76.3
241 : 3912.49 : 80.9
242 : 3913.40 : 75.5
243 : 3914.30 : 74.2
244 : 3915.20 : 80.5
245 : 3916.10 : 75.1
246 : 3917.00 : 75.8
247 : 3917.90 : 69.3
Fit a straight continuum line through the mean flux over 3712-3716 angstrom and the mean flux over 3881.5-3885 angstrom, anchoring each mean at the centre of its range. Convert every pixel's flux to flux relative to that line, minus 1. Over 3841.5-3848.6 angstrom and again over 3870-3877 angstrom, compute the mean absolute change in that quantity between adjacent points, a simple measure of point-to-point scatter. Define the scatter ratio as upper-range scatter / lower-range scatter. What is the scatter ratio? 1.1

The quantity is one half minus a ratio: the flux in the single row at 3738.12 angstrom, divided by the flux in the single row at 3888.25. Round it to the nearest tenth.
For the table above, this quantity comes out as -0.4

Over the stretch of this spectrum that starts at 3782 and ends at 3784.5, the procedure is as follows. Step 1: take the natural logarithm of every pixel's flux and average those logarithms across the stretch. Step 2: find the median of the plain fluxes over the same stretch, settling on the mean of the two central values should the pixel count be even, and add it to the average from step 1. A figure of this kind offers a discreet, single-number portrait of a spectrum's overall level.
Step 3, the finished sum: 93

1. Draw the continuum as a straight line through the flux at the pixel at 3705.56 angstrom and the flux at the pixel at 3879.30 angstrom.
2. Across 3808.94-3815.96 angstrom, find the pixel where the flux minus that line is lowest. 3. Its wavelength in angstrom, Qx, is 3811.13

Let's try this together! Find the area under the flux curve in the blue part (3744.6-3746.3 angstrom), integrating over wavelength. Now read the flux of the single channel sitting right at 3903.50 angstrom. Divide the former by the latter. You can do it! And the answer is 1.6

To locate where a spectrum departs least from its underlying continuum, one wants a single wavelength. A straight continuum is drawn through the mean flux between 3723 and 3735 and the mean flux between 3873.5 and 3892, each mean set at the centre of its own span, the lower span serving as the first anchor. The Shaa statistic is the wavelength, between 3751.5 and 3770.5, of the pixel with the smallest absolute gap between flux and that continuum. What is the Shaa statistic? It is 3755.38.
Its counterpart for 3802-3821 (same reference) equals 3812.01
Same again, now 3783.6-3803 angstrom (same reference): 3794.49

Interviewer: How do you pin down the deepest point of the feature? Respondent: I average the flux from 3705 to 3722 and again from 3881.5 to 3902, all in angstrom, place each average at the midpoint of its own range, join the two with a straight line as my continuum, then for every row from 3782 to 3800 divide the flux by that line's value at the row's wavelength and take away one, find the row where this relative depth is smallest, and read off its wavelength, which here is 3796.24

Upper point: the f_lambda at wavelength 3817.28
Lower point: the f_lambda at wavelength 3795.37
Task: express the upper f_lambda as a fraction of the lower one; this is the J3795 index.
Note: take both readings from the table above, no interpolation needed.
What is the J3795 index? 1.2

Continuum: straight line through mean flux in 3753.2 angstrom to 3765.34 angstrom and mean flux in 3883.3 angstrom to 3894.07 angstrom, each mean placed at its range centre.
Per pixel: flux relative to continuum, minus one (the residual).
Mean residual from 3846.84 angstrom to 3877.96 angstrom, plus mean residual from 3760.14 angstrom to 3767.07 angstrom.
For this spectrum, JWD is -0.151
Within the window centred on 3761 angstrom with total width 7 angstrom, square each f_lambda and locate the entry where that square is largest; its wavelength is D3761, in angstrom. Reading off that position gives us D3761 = 3762.30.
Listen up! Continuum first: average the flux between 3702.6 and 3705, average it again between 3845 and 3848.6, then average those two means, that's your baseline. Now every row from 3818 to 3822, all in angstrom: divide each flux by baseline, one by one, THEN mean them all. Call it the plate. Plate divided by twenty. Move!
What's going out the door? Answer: 0.057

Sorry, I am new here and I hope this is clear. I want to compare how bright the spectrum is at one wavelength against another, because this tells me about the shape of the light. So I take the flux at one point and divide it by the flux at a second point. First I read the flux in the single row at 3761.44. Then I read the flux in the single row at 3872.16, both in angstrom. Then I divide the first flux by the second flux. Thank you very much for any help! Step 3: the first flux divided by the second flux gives 1.1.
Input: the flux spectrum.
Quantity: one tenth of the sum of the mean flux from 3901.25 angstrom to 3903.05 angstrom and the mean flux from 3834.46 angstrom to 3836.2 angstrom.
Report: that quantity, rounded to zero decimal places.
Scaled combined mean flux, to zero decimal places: 10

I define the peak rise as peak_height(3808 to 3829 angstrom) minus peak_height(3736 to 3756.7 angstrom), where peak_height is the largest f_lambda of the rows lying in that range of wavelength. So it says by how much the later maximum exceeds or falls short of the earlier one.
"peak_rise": 15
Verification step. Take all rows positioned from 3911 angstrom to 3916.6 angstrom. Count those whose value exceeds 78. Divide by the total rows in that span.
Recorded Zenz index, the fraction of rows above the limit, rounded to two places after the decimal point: 0.33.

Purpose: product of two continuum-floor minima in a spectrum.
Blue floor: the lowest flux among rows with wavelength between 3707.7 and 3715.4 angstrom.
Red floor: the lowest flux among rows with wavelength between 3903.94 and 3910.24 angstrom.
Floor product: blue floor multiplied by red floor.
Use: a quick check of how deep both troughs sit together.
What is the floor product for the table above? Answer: 2893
